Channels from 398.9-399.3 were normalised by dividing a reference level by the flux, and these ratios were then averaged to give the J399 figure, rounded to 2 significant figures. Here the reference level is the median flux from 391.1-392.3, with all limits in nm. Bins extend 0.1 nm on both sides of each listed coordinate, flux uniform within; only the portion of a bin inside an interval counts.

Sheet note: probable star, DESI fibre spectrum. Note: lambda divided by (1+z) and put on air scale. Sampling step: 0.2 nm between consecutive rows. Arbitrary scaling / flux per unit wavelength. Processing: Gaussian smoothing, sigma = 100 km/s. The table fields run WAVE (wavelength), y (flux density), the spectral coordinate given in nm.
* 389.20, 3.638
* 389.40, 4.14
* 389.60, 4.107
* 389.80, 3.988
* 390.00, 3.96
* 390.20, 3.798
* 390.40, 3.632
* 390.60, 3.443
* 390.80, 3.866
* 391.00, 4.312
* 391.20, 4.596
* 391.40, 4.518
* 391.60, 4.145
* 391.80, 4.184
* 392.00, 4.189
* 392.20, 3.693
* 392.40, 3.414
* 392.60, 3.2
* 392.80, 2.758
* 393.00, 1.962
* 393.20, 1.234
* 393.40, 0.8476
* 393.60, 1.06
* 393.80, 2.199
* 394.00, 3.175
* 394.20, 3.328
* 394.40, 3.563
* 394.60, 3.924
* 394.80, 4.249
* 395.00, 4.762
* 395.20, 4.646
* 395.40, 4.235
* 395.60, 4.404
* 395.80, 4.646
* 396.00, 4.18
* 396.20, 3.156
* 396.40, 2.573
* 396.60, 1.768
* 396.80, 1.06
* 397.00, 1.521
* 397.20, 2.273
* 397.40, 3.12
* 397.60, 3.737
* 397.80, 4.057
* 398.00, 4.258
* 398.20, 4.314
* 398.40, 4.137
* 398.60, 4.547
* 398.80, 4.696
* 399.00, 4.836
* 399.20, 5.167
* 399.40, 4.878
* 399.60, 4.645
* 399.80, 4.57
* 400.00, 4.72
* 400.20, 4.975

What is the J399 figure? 0.84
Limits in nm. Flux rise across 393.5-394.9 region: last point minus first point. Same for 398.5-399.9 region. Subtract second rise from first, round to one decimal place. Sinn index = 3.2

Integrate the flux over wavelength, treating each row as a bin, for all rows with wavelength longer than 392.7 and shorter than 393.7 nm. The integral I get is 1.6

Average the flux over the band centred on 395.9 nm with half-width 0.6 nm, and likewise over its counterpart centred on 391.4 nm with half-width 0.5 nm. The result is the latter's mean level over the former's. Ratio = 1.1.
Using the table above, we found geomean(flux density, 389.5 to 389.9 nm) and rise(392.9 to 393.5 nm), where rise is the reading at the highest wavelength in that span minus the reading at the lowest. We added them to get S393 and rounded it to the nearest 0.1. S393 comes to 2.9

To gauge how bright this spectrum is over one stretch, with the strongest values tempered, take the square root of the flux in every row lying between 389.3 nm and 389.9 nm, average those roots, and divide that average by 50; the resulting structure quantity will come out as 0.0404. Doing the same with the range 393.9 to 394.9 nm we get 0.0381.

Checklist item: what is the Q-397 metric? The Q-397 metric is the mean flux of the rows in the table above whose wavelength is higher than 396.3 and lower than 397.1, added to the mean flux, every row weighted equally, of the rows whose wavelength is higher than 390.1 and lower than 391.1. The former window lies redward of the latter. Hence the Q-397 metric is 5.5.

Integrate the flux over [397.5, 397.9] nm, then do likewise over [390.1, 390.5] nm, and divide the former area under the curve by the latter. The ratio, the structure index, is 1.0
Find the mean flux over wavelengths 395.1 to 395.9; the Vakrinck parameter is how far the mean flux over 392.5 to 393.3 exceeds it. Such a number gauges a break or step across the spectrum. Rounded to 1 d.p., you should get -2.2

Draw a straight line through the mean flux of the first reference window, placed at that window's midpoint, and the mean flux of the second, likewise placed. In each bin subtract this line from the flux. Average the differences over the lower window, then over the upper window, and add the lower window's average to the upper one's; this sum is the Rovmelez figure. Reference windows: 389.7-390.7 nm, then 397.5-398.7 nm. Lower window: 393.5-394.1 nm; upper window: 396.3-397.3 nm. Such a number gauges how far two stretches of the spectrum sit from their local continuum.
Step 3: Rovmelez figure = -4.1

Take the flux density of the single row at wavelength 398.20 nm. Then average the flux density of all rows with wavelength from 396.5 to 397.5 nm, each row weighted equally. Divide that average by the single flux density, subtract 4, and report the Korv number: -3.55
